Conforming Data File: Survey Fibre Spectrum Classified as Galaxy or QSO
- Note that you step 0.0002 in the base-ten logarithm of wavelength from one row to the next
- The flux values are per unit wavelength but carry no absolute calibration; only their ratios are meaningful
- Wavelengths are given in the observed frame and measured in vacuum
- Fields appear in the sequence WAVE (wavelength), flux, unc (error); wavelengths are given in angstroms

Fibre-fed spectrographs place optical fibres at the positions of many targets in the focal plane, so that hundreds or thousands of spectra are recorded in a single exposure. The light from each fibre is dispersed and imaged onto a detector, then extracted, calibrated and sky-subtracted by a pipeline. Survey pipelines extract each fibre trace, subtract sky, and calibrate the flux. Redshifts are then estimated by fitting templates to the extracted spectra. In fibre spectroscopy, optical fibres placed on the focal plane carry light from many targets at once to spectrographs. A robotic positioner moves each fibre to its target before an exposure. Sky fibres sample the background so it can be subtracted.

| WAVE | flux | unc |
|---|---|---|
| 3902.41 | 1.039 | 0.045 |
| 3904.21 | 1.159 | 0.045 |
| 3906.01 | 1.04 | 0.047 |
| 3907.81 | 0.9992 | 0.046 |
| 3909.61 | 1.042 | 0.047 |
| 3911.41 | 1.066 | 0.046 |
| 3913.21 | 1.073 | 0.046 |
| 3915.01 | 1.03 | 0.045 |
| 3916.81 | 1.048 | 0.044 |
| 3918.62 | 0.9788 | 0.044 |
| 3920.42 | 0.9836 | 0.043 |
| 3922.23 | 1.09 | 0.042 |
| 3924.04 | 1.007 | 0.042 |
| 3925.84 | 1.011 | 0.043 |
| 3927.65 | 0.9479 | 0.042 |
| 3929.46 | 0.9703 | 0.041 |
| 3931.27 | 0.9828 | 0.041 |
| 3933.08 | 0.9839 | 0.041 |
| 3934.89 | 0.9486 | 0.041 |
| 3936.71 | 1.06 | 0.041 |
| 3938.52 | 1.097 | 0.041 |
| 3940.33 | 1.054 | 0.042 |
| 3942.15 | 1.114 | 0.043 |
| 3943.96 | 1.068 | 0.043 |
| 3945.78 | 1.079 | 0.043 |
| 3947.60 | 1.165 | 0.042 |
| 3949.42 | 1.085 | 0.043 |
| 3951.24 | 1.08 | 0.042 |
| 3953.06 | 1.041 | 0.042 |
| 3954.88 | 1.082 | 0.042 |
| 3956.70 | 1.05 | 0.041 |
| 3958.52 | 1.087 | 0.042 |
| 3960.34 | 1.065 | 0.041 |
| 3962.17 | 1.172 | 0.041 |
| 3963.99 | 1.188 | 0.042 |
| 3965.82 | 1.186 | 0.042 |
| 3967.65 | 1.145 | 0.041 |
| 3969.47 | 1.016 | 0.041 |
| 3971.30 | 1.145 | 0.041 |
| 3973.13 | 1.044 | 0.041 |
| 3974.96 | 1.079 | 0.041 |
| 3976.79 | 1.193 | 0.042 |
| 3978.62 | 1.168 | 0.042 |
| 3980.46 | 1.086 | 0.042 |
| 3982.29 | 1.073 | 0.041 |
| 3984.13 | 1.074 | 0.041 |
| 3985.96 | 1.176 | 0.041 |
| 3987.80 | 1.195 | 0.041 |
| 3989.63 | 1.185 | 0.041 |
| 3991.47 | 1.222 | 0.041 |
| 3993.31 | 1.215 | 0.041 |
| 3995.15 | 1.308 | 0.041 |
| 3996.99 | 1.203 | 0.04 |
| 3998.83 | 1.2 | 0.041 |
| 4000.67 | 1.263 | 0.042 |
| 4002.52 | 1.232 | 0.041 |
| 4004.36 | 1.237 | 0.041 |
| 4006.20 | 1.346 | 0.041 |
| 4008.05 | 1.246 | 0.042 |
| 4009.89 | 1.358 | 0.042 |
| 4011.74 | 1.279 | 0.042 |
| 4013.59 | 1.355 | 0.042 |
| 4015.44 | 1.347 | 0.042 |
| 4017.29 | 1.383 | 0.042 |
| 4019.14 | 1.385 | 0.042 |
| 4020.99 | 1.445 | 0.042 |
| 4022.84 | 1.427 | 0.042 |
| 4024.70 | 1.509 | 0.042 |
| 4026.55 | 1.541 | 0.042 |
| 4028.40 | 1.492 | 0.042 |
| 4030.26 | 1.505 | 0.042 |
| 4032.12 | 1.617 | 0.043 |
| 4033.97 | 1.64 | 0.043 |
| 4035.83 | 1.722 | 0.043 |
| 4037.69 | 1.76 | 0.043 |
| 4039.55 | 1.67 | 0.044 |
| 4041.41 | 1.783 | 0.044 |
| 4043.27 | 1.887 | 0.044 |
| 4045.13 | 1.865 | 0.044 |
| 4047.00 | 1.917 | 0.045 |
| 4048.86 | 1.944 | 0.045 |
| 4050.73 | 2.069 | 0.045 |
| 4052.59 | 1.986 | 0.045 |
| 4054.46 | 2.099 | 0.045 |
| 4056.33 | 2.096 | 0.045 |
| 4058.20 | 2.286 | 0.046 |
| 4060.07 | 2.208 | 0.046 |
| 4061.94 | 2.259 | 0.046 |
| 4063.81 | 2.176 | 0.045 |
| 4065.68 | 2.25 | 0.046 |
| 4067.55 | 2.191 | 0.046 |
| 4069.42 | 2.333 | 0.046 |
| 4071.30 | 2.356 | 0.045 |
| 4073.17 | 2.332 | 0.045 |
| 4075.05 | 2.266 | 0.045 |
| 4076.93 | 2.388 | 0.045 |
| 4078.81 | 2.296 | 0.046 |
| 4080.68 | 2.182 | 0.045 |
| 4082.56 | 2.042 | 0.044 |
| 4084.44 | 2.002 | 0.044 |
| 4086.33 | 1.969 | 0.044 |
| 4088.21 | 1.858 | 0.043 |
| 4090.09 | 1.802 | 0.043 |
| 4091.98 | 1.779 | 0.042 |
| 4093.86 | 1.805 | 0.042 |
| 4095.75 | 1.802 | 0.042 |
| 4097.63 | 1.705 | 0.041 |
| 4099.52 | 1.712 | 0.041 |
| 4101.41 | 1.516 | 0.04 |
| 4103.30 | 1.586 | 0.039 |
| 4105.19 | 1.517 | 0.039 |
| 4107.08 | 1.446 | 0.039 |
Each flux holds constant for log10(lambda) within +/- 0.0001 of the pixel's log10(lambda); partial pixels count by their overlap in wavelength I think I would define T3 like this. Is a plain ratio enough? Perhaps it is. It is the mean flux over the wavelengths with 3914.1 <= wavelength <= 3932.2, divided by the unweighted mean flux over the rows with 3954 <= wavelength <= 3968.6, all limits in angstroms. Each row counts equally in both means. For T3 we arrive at 0.90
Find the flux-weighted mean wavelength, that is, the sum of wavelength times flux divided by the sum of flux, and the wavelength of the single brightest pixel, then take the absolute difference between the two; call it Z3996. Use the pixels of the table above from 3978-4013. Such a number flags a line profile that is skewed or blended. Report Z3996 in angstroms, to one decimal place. 14.2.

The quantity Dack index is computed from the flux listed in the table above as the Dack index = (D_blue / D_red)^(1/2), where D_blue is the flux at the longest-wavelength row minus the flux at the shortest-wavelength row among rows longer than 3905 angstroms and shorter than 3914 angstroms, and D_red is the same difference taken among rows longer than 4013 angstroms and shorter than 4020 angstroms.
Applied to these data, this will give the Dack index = 1.0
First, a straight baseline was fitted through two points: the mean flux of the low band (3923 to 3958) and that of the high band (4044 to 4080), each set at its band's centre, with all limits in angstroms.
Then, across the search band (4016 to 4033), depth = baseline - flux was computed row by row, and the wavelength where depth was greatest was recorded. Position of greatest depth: 4019.14 angstroms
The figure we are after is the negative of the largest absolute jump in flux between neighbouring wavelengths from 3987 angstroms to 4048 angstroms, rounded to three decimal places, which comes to -0.113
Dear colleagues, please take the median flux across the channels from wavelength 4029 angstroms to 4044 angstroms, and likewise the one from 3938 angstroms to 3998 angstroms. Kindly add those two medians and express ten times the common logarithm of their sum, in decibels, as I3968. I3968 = 4.5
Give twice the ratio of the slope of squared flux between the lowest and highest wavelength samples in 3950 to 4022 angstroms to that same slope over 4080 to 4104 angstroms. -0.27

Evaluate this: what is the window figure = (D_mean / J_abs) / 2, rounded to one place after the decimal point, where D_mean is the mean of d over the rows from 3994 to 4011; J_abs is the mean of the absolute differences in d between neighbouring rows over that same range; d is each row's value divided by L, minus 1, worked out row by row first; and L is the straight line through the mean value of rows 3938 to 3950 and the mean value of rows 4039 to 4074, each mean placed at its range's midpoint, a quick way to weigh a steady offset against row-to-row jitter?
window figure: -2.6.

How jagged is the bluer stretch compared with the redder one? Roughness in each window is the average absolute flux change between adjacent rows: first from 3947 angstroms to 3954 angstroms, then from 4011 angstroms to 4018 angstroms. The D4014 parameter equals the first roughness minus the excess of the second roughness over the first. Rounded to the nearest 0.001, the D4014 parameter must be 0.043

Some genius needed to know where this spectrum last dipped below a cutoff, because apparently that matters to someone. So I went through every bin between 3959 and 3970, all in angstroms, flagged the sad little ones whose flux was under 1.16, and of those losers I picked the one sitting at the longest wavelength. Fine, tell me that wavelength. 3969.47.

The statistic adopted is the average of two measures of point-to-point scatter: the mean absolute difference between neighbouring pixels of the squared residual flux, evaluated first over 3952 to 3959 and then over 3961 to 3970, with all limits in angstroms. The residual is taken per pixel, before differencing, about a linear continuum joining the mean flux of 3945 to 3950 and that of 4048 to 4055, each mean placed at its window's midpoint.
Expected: 0.013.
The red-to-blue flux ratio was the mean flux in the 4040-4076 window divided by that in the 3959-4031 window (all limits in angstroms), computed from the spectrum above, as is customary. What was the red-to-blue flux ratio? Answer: 1.7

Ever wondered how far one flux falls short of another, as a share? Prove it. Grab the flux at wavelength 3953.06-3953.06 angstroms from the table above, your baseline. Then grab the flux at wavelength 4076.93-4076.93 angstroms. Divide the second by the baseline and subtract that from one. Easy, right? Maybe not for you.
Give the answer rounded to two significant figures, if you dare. -1.3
